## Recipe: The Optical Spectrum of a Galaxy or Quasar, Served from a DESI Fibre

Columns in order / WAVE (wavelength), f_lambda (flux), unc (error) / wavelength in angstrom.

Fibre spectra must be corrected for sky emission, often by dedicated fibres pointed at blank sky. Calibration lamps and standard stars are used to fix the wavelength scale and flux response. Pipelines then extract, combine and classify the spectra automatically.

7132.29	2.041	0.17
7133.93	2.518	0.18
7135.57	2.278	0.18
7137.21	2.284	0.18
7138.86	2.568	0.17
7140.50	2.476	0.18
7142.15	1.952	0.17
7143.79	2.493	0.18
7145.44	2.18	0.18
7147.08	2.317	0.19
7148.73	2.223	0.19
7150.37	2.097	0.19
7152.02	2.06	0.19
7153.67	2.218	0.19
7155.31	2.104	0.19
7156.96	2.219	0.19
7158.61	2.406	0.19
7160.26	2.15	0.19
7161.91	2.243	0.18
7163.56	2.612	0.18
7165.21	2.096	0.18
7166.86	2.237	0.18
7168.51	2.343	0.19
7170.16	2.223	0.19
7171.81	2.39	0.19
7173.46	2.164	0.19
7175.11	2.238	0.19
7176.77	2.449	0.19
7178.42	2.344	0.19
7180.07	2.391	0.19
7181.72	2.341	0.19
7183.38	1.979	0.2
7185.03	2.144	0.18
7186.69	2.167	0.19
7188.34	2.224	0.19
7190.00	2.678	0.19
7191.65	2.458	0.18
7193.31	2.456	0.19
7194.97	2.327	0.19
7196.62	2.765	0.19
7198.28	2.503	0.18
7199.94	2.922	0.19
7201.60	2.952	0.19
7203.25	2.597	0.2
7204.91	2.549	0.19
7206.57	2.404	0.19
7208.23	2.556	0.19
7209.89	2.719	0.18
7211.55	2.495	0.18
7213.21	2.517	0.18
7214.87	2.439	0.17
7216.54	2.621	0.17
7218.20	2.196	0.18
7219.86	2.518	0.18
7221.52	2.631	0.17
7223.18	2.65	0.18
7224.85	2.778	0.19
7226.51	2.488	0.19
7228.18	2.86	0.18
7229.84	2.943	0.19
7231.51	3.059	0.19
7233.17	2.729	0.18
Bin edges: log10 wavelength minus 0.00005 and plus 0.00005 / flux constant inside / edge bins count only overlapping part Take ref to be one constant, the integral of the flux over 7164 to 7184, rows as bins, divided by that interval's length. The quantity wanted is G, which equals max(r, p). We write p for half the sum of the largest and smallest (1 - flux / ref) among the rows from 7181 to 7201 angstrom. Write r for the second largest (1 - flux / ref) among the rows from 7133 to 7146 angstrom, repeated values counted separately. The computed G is 0.042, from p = -0.077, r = 0.04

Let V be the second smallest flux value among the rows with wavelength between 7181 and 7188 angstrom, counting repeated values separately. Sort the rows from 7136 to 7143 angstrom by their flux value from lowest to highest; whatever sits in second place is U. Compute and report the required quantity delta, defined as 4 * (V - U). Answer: -0.6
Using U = 2.284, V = 2.144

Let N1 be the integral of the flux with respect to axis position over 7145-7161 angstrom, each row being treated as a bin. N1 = 35.2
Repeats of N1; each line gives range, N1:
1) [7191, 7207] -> 41.6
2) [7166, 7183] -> 39.2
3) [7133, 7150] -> 39.5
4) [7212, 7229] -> 43.6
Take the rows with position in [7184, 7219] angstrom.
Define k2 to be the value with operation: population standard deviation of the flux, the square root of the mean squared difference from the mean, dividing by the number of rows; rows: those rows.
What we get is 0.22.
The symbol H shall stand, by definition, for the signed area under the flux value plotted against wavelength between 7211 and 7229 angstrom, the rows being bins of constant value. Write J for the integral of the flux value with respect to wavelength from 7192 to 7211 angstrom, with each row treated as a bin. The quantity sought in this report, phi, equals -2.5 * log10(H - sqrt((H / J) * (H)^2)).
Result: -0.52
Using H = 46.1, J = 49.5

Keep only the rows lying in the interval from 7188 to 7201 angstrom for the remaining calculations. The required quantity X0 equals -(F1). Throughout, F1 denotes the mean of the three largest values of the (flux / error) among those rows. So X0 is -14.7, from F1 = 14.7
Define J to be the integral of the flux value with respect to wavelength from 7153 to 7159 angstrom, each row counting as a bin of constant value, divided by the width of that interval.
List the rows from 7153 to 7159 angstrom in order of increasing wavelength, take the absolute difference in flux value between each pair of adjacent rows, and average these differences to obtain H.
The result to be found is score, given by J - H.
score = 2.09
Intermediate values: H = 0.14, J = 2.23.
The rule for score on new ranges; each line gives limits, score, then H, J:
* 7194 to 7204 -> 2.38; 0.30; 2.68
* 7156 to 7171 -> 2.06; 0.22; 2.28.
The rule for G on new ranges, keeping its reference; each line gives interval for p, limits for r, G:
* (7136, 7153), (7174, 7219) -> 0.058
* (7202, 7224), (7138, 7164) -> 0.095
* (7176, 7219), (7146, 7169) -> 0.079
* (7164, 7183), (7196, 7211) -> 0.002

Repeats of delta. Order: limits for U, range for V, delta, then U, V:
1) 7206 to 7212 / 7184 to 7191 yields -1.3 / 2.495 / 2.167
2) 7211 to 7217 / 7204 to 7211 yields 0.2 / 2.495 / 2.549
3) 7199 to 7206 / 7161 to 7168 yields -1.4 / 2.597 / 2.237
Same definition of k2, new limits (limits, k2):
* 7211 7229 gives 0.17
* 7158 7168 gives 0.17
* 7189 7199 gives 0.15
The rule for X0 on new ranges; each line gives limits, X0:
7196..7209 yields -15.2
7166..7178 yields -12.6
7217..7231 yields -15.6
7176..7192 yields -13.5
